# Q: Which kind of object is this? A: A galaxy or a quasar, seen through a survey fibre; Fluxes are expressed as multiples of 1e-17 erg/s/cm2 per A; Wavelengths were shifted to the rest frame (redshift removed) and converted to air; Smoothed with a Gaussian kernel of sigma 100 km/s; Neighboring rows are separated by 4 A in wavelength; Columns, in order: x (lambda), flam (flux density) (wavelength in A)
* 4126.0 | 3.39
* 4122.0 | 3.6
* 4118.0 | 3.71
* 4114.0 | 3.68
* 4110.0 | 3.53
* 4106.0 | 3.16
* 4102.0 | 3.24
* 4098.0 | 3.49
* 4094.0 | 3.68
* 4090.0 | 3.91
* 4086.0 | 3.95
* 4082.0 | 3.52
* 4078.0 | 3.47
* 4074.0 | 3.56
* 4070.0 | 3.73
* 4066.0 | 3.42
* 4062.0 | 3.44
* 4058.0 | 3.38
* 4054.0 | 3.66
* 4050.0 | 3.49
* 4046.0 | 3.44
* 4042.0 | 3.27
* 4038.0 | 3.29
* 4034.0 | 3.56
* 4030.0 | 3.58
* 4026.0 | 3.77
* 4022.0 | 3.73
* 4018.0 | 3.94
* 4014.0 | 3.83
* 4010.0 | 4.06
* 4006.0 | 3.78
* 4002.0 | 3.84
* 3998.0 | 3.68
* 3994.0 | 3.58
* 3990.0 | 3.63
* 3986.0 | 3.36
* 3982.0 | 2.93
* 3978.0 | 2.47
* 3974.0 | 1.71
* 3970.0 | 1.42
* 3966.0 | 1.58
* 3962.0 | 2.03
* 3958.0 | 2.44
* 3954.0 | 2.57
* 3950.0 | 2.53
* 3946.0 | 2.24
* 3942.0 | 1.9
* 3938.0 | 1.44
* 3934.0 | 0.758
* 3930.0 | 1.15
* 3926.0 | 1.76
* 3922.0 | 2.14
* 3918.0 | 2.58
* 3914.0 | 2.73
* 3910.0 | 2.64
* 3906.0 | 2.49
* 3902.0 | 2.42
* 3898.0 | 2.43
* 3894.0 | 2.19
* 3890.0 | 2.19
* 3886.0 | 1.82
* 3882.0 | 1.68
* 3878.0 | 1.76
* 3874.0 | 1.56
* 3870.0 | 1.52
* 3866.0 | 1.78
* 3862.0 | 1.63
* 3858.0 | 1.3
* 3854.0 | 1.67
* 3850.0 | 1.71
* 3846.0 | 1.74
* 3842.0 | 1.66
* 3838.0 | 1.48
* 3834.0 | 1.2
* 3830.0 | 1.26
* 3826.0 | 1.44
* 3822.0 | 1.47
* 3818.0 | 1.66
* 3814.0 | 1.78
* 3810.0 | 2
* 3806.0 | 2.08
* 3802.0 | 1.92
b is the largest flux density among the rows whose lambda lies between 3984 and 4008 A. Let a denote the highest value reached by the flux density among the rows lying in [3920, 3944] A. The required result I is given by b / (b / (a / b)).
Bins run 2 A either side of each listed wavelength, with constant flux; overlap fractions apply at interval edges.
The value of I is 0.6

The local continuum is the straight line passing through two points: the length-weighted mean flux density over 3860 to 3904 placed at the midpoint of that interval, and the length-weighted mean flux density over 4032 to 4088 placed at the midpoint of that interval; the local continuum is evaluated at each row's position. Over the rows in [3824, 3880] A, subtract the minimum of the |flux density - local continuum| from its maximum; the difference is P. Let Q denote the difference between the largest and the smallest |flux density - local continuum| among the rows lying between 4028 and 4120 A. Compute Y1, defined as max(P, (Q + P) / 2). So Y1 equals 0.56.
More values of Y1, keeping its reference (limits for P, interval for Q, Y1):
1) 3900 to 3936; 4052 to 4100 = 1.49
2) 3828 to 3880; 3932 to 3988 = 0.99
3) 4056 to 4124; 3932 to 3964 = 1.15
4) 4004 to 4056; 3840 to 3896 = 0.97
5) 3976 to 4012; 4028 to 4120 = 0.88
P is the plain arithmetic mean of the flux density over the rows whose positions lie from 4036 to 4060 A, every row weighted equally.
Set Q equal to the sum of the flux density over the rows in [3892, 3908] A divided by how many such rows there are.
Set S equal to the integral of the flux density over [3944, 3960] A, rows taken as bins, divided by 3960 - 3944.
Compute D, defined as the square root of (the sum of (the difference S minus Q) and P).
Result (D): 1.9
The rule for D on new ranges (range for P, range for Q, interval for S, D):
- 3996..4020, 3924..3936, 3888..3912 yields 2.2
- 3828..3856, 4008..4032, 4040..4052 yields 1.1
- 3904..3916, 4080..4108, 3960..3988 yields 1.1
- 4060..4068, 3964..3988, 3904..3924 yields 1.9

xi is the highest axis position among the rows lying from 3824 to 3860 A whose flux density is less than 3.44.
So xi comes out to 3858.0 A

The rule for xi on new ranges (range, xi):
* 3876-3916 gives 3914.0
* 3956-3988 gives 3986.0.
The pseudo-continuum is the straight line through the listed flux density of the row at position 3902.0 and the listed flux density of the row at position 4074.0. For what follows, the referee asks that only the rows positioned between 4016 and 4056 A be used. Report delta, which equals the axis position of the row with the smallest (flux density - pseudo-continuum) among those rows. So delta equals 4042.0 A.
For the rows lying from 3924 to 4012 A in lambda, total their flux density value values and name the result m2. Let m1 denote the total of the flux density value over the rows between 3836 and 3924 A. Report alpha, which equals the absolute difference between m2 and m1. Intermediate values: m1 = 43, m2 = 55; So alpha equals 12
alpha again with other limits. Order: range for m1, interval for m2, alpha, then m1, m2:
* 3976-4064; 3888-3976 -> 32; 78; 45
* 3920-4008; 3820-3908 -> 15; 53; 38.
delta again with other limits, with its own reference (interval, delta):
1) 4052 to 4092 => 4078.0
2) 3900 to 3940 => 3934.0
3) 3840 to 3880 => 3858.0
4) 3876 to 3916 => 3882.0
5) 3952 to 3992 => 3970.0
